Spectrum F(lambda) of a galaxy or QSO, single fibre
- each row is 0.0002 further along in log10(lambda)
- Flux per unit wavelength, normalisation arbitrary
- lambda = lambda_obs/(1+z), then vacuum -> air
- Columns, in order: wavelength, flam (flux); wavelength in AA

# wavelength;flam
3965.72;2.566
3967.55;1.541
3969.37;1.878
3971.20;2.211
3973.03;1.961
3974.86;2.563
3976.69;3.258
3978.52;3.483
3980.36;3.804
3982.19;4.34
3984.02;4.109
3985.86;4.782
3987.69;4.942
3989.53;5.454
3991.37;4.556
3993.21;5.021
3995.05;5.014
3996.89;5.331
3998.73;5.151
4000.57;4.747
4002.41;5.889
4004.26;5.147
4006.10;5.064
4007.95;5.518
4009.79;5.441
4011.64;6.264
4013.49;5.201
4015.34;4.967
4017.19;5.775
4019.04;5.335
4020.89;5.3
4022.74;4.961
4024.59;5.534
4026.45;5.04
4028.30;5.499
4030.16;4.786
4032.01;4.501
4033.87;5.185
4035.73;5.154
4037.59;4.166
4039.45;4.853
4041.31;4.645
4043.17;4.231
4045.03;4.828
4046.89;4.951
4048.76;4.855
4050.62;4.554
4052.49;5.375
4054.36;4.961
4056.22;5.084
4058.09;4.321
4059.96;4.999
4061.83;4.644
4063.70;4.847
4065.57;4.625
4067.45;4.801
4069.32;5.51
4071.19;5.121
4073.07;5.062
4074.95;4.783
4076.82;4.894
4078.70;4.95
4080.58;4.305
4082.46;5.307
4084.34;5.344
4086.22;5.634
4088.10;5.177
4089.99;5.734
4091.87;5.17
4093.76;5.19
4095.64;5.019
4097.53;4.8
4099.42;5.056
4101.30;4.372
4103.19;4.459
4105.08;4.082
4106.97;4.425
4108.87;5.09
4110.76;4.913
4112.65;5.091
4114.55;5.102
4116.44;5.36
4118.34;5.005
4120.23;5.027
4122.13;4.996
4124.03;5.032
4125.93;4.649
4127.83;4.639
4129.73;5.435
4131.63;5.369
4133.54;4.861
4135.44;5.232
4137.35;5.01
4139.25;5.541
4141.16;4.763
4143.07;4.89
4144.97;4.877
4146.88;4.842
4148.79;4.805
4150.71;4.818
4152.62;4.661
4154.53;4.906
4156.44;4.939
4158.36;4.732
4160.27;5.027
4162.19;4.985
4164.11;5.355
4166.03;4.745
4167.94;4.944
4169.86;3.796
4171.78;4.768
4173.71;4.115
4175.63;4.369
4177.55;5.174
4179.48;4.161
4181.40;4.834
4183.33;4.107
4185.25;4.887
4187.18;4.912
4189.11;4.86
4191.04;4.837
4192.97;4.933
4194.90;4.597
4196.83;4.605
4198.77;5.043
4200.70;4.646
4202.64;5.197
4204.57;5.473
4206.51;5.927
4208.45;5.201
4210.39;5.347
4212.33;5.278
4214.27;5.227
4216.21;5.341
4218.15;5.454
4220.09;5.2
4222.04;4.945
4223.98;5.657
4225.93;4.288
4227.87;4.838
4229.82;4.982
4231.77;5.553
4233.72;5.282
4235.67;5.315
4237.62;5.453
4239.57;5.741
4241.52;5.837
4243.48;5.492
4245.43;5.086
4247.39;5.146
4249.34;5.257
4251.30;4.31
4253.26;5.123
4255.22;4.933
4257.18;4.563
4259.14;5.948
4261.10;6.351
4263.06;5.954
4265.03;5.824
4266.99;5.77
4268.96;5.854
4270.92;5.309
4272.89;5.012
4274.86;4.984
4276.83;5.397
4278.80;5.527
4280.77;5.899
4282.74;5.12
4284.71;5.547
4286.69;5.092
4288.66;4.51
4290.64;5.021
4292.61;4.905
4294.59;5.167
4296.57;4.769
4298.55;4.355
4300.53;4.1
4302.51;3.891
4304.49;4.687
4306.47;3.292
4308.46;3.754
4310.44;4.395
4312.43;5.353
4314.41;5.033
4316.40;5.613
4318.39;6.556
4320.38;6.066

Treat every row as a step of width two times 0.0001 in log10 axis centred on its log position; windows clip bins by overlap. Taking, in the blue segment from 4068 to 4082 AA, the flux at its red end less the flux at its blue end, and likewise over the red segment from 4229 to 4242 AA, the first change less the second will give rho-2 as -2.1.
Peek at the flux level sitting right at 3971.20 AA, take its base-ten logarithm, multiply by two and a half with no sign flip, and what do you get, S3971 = 0.86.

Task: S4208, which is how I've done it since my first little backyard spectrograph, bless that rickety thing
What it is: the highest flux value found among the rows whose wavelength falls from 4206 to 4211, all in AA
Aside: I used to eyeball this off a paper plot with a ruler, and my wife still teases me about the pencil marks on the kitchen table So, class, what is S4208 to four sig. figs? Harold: 5.927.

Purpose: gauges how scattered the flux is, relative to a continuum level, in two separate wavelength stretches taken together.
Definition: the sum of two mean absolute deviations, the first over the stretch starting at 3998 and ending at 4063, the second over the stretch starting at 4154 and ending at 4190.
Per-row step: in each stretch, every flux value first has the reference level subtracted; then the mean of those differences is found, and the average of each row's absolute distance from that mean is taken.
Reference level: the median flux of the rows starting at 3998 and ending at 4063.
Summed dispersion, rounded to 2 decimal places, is 0.66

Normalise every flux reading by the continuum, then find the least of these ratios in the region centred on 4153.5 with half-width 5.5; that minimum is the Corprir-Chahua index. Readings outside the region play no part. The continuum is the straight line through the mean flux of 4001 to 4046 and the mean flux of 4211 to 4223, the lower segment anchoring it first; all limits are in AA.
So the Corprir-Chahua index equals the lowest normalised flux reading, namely 0.895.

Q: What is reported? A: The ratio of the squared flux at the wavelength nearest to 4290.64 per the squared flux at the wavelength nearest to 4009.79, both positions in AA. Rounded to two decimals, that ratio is 0.85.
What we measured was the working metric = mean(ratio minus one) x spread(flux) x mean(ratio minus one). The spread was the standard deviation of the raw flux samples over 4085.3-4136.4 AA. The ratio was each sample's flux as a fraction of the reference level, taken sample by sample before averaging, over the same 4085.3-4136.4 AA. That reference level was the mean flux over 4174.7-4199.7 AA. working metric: 0.0013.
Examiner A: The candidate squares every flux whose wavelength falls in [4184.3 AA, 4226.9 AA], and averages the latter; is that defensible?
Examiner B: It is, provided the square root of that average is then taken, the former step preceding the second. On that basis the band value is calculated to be 5.10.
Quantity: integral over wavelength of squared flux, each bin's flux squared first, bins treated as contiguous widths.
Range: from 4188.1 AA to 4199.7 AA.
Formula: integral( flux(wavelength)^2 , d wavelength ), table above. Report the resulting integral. 269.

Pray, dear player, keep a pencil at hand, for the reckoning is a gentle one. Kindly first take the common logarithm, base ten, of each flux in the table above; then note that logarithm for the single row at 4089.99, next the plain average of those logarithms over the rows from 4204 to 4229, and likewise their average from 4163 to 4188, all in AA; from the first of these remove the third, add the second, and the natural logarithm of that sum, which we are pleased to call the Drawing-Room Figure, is -0.21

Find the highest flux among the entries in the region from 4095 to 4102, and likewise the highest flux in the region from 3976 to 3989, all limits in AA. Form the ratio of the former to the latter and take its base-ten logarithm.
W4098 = 0.01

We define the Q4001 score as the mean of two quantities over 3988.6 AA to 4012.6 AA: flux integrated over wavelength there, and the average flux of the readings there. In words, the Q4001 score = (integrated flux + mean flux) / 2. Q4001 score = 66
